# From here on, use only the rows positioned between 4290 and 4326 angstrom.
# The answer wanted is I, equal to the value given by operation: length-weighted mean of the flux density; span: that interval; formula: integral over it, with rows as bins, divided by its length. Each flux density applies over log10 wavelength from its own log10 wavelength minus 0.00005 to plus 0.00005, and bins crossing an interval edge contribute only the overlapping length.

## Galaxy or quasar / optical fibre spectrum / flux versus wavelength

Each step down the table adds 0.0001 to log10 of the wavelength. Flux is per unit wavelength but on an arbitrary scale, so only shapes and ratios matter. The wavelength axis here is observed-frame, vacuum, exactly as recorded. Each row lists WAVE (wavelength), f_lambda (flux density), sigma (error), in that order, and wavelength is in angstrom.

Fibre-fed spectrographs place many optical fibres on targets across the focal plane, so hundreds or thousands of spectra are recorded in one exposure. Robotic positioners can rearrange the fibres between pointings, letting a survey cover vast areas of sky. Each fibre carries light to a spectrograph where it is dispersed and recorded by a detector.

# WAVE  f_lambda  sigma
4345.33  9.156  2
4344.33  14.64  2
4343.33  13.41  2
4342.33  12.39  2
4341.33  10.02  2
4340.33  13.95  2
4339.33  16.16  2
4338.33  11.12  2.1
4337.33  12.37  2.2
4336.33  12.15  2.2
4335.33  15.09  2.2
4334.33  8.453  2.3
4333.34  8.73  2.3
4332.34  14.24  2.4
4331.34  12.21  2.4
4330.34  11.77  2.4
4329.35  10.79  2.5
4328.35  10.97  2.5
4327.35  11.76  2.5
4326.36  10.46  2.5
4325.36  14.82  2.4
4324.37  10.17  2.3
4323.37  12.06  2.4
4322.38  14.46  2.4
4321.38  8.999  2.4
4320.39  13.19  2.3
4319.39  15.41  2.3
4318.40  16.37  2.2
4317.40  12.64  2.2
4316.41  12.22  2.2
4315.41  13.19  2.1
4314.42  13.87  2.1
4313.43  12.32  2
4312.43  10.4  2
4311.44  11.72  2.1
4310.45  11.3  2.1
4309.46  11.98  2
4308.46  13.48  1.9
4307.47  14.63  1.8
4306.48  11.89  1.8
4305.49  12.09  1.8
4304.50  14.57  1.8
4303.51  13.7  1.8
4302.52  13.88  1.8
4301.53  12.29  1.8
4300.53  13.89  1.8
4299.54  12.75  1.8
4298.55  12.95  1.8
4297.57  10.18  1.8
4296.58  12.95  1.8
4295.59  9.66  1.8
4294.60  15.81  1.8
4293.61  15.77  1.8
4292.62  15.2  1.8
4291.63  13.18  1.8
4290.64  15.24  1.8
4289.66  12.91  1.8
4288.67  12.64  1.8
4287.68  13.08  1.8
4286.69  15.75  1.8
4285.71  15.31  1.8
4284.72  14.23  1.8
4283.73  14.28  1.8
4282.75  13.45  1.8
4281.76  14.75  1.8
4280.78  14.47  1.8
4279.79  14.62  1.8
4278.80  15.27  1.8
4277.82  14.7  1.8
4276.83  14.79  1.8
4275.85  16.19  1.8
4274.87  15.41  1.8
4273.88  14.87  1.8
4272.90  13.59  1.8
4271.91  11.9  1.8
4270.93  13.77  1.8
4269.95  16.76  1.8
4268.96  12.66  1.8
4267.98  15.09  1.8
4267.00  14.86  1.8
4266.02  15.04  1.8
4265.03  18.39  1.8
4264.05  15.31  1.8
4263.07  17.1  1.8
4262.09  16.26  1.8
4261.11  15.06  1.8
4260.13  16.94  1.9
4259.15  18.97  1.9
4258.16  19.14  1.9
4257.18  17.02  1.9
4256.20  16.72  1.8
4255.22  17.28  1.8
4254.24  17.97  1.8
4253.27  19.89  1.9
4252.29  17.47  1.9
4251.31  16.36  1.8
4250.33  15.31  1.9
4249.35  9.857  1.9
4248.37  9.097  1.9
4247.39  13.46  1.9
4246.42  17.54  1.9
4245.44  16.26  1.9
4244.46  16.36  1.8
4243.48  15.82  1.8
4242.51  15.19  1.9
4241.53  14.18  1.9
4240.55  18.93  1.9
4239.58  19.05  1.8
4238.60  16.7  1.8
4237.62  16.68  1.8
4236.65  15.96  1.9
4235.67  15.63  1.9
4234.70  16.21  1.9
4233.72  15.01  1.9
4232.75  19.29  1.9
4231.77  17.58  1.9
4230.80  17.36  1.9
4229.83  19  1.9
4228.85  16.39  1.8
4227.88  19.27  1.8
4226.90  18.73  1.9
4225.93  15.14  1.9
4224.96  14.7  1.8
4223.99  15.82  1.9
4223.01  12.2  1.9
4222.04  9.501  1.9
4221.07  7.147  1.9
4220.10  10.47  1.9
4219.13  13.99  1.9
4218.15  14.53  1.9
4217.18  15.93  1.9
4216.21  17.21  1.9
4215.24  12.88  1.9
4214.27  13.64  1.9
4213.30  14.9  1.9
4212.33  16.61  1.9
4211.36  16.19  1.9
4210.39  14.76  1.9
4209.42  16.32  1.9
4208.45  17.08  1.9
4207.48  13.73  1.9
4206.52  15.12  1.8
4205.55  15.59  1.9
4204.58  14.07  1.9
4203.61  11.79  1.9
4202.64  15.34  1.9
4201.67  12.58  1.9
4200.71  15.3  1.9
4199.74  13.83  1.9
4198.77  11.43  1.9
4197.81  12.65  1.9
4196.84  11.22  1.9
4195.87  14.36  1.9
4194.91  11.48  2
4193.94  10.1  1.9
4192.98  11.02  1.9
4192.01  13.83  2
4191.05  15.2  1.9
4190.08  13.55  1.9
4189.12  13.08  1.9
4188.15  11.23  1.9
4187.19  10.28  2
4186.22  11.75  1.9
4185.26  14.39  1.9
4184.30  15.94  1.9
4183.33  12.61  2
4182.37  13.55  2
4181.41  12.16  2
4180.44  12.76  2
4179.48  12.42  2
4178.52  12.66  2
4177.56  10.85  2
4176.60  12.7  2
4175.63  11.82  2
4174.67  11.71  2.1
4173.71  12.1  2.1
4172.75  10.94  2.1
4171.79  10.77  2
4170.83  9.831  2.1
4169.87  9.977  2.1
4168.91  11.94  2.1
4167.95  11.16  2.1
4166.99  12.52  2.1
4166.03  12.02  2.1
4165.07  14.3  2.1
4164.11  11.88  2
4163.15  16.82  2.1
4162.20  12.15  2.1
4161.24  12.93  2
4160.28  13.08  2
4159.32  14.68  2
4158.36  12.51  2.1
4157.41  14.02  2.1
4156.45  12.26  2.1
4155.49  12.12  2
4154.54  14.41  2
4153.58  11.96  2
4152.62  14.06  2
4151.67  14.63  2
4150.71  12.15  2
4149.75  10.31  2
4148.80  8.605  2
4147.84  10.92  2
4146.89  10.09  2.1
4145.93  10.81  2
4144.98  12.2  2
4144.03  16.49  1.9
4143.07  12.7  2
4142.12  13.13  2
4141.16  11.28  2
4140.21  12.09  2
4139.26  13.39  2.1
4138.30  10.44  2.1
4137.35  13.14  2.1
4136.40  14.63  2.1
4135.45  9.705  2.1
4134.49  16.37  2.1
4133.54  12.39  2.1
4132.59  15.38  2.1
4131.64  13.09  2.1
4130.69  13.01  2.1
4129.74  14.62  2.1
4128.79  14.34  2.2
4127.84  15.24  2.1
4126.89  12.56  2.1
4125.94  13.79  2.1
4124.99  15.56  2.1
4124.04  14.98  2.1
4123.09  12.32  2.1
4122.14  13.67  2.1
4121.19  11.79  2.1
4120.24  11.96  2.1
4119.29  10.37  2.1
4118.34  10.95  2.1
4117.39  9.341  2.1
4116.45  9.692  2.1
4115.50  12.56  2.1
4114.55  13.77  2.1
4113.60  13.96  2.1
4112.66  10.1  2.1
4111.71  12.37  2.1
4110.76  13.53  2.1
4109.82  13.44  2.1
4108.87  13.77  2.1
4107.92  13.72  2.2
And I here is 13.0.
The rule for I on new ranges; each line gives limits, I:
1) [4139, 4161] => 12.5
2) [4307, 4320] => 13.0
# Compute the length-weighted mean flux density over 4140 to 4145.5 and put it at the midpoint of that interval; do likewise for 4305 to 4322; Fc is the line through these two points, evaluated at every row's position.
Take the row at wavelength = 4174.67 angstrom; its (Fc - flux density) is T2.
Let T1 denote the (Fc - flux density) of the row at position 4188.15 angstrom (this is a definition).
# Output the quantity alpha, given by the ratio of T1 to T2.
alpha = 1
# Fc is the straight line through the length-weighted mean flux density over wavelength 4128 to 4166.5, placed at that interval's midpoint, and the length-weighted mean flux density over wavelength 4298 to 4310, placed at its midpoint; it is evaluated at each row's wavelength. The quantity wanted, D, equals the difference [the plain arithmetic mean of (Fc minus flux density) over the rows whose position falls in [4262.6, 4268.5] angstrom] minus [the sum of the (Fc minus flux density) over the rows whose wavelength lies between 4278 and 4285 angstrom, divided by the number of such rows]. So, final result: -1.6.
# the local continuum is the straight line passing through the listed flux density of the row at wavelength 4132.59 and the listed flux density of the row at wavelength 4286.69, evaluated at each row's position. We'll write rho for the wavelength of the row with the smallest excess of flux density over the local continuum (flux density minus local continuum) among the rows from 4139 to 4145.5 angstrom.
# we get 4141.16 angstrom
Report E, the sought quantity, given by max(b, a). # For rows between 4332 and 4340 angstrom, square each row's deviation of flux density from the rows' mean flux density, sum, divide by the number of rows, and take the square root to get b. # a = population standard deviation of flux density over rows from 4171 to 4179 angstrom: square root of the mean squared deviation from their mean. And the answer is 2.63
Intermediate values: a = 0.73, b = 2.63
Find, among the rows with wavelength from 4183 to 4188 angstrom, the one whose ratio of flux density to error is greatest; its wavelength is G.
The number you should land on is 4184.30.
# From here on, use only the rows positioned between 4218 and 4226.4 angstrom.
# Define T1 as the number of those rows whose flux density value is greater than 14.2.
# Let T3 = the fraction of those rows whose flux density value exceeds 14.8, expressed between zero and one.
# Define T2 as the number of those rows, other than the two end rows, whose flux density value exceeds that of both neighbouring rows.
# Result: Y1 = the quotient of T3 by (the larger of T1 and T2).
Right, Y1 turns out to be 0.06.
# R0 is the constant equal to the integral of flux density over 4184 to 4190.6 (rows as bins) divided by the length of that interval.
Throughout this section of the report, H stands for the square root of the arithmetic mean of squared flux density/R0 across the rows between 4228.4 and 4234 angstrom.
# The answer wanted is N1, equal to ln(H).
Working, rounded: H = 1.37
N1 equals 0.31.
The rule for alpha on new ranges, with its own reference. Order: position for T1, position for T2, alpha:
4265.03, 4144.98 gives -7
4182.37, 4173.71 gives -1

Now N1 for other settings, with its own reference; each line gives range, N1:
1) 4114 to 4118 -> -0.11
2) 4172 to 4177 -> -0.08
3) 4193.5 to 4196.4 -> -0.06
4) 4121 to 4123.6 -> -0.02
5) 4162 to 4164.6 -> 0.07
